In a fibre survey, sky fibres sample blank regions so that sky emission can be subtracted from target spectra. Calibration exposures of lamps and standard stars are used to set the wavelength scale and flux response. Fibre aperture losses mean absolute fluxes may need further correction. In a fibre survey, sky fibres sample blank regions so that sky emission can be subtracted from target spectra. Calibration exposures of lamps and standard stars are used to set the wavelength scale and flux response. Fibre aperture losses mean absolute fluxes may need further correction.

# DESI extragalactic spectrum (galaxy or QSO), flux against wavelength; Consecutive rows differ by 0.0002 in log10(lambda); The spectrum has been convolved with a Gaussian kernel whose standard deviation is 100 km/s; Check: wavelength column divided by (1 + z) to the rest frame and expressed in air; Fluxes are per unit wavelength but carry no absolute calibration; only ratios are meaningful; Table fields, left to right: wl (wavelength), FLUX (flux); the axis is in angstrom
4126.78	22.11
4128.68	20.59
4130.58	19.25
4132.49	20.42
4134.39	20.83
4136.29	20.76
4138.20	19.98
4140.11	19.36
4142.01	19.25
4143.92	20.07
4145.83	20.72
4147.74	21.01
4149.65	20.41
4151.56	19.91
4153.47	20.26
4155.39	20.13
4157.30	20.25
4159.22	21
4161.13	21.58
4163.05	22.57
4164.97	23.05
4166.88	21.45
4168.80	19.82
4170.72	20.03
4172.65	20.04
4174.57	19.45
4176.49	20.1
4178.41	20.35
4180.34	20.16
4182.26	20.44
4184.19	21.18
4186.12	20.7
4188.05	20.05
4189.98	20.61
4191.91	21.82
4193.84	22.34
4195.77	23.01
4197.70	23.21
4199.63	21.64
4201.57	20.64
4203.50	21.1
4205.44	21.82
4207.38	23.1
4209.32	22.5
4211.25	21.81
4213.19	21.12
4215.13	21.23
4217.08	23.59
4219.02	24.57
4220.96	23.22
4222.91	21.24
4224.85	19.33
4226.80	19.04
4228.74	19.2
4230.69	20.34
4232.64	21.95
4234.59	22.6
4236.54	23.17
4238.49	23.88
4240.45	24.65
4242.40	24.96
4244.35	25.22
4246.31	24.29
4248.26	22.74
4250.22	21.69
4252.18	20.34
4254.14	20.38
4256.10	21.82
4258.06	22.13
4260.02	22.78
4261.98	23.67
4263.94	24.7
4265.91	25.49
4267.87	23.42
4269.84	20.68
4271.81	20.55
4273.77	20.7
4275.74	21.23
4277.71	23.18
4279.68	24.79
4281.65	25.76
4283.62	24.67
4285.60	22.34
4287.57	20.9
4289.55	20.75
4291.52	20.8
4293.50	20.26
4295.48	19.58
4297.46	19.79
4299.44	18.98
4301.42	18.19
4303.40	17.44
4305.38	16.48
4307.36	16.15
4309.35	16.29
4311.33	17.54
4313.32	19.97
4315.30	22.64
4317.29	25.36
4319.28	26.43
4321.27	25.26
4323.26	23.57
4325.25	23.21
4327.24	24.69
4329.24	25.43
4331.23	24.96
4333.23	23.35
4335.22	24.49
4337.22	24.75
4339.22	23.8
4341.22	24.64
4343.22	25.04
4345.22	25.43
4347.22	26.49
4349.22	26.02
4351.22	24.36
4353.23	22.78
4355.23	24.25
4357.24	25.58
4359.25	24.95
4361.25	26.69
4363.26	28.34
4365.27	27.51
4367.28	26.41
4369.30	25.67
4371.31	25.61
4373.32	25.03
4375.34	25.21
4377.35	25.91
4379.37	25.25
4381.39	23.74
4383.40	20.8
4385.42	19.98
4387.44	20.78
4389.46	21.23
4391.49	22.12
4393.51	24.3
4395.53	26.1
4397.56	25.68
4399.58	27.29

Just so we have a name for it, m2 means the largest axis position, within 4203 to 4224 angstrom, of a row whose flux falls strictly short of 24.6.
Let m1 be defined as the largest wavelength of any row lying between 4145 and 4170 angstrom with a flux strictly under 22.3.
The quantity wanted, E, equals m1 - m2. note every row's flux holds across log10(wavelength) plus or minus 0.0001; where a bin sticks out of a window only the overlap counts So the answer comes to -54.1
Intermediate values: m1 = 4168.80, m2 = 4222.91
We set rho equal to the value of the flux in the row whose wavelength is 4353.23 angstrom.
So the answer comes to 22.78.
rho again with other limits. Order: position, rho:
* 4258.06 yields 22.13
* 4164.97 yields 23.05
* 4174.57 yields 19.45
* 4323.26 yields 23.57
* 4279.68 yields 24.79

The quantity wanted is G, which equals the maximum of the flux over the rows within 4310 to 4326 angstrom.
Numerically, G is 26.43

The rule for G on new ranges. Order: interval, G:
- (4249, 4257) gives 21.82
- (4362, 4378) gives 28.34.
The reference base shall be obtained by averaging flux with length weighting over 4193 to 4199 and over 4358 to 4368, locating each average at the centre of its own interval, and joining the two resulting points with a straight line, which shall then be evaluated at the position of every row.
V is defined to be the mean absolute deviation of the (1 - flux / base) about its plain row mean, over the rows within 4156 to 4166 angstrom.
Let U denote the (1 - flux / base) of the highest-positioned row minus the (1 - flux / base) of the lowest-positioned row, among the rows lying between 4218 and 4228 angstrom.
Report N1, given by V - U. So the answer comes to -0.20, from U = 0.24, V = 0.038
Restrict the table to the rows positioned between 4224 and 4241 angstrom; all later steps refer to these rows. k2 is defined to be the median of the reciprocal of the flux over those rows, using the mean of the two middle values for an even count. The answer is 0.046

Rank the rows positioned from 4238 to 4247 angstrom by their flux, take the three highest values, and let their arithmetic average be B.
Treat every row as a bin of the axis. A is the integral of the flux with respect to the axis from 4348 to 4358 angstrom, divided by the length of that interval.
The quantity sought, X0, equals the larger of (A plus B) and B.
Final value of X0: 49.6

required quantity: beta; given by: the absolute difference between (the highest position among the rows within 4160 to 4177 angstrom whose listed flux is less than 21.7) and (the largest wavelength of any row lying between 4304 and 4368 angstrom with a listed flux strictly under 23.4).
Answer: 176.7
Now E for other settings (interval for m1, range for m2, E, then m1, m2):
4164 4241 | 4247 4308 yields -74.7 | 4232.64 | 4307.36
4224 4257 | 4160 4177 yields 79.6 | 4256.10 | 4176.49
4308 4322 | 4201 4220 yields 94.3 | 4313.32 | 4219.02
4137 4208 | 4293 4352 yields -145.8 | 4205.44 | 4351.22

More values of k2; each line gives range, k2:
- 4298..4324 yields 0.053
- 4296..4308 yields 0.056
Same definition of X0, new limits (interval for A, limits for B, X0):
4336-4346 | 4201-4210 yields 47.2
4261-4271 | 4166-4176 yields 44.0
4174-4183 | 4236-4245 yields 45.1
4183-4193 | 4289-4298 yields 41.5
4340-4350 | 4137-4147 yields 45.7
